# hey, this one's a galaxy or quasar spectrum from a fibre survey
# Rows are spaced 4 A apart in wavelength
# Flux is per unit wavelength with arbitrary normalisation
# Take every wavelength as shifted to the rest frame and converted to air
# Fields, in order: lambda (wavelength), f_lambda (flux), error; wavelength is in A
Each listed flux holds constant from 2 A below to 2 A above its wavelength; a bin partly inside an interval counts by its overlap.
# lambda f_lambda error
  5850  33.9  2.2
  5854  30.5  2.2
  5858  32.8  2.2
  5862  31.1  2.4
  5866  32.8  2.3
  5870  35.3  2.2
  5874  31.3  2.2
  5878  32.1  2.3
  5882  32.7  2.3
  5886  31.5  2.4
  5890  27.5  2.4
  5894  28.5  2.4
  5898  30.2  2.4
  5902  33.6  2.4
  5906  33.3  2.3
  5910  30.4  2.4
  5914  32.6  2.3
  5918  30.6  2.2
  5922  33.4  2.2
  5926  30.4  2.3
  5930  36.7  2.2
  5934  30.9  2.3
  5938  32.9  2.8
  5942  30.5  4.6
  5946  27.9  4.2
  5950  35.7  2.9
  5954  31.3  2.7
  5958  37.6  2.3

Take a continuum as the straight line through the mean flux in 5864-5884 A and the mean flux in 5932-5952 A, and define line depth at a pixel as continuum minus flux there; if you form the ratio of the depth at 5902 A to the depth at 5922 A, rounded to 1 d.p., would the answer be 0.9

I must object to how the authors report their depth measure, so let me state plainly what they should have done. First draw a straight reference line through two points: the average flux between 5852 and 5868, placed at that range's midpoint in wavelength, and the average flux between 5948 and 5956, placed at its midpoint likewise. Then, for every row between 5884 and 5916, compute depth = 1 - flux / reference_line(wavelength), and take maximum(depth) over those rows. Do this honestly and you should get 0.15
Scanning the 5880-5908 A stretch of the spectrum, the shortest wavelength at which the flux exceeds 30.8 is 5882 A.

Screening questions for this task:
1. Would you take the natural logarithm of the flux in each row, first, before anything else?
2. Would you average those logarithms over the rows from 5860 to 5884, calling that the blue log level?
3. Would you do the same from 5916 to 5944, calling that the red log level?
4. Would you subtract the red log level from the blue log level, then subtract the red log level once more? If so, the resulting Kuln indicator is -3.46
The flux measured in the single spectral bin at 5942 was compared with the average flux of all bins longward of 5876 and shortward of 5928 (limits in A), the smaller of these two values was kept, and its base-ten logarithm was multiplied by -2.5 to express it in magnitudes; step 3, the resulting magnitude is -3.71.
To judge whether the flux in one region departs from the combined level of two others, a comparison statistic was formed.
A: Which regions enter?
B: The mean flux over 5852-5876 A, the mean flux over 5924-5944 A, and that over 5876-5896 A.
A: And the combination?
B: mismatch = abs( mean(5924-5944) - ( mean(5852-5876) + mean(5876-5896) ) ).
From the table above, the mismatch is 30.5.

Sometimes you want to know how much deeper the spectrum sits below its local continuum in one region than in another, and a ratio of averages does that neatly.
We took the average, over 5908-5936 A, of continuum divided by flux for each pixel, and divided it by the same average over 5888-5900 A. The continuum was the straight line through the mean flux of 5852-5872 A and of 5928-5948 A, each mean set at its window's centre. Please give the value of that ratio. 0.89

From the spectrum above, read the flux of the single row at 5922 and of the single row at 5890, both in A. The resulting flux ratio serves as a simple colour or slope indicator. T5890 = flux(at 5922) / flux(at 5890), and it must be 1.21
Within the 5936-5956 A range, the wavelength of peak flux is 5950 A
